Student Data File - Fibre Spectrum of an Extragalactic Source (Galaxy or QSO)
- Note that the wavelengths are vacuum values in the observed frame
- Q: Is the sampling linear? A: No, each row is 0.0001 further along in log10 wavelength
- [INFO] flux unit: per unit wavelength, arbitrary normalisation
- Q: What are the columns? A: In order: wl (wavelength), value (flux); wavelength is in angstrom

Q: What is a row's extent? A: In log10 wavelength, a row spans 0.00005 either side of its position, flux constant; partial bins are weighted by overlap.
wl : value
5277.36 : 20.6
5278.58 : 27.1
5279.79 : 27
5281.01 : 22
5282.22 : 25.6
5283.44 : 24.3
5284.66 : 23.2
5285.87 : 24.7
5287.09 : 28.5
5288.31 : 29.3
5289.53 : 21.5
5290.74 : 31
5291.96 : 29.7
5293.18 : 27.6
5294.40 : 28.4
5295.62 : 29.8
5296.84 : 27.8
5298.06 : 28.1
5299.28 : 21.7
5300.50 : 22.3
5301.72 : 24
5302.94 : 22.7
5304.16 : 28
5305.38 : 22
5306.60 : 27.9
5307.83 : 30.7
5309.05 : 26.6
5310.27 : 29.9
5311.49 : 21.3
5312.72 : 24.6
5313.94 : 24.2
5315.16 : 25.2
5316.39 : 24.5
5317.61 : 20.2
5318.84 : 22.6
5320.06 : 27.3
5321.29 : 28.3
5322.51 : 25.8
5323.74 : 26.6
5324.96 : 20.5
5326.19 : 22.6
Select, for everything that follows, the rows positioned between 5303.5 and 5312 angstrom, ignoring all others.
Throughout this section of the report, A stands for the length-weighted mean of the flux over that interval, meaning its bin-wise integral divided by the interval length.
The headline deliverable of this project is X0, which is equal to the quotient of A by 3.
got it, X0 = 8.9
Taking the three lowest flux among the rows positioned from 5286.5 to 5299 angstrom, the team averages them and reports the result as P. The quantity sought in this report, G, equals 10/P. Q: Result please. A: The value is 0.390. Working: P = 25.6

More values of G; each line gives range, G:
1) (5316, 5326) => 0.474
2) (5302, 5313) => 0.455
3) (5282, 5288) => 0.416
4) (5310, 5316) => 0.428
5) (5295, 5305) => 0.450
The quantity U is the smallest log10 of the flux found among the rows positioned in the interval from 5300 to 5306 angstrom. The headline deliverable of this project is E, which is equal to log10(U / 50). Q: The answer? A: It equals -1.57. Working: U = 1.34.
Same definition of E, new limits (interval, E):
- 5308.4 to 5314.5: -1.58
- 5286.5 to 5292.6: -1.57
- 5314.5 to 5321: -1.58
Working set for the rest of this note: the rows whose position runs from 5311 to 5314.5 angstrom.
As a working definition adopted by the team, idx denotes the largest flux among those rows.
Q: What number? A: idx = 24.6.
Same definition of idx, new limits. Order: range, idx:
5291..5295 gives 29.7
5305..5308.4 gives 30.7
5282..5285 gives 25.6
